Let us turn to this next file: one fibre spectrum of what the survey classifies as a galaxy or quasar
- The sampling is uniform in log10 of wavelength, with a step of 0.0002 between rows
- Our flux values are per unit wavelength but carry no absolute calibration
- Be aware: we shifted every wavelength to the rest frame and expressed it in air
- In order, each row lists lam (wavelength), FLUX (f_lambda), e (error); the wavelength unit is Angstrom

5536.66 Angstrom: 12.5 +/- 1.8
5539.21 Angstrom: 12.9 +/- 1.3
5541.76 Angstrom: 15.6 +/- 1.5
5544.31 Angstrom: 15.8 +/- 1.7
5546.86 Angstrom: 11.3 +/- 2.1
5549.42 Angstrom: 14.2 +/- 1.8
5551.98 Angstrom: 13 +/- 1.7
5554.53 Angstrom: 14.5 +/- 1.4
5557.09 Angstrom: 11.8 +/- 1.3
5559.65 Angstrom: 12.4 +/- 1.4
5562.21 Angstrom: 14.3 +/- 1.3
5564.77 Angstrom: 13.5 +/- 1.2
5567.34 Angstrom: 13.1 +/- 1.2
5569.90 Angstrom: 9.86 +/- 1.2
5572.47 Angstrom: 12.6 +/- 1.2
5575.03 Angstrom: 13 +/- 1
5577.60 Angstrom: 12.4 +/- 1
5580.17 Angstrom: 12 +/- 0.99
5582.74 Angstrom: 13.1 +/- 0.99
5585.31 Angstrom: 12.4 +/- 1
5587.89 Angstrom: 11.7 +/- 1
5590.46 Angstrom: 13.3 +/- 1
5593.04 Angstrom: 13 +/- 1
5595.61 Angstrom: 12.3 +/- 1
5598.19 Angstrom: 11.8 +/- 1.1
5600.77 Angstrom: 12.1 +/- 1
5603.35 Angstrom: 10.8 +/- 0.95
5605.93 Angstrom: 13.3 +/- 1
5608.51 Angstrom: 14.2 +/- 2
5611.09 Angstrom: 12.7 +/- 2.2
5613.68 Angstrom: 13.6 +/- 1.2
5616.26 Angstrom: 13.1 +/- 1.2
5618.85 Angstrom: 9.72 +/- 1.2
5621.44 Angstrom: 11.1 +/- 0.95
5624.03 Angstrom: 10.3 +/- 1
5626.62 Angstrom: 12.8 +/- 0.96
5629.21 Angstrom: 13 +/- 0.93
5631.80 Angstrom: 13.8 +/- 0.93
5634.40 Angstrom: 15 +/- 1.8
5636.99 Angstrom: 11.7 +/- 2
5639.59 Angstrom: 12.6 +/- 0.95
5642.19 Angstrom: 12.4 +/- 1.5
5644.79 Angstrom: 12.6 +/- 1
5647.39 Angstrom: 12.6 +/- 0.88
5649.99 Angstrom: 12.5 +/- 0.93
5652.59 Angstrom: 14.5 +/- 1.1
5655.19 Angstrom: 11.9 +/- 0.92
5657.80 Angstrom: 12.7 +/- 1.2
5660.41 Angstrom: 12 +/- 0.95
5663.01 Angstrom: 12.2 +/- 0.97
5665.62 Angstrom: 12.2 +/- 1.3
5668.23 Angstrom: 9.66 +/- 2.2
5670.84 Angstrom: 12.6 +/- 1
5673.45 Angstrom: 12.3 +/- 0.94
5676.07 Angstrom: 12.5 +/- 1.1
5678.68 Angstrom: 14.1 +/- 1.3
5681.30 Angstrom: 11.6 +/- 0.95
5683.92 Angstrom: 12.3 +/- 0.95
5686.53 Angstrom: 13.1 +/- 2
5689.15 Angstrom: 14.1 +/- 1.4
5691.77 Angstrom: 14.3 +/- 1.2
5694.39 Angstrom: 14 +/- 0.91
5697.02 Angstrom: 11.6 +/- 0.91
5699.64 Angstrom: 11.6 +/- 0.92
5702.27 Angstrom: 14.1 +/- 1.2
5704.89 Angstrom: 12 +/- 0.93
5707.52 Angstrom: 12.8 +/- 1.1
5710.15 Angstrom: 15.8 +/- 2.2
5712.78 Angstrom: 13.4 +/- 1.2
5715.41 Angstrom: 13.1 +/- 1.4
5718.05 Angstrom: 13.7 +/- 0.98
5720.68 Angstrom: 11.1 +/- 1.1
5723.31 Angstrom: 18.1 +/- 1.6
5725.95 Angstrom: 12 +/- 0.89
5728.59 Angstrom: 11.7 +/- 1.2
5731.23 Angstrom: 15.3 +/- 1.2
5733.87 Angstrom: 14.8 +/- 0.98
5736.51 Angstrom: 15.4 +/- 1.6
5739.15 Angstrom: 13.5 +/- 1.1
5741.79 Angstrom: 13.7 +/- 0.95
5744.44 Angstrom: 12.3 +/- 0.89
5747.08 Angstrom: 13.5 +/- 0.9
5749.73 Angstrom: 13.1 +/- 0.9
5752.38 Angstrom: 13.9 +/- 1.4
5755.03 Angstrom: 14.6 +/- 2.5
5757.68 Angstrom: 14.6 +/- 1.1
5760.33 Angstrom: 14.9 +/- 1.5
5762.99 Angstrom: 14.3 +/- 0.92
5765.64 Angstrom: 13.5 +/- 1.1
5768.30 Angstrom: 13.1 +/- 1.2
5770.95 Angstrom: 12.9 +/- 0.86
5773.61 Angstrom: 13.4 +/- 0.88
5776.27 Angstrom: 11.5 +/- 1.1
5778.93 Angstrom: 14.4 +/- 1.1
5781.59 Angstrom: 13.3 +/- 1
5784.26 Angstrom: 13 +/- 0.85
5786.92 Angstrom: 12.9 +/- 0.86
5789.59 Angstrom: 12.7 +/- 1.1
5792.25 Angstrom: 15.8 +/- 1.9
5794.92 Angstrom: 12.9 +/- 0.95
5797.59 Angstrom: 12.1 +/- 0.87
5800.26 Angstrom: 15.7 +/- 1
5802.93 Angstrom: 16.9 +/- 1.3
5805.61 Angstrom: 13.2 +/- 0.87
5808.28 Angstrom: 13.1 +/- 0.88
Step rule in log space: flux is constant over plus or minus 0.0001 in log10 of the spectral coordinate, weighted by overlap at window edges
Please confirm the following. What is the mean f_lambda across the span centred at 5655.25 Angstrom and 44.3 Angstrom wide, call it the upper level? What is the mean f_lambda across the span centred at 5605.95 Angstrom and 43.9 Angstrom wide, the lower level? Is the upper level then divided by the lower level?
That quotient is 1.02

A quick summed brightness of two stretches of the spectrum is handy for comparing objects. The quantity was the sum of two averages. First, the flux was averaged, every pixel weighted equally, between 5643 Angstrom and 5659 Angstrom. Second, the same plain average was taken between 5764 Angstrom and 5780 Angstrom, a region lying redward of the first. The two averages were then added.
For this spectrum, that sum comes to 25.9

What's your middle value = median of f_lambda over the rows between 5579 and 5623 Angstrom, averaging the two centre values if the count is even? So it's 12.4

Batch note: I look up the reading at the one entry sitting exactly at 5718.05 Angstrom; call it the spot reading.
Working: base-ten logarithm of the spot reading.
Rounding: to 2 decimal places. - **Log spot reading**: 1.14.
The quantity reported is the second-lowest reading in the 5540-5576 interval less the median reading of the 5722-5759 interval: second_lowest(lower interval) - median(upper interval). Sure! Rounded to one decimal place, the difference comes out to -2.5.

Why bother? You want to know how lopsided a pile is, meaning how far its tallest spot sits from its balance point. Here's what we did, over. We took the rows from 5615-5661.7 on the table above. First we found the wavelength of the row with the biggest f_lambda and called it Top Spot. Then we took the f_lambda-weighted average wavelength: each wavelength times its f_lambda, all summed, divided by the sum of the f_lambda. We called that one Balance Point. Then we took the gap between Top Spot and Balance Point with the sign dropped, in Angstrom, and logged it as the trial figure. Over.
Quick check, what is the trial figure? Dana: 4.3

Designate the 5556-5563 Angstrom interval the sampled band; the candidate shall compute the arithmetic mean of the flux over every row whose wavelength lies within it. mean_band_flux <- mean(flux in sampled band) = 12.8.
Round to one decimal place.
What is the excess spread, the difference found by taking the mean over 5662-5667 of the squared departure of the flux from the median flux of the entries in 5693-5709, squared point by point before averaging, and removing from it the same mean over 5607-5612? -1.6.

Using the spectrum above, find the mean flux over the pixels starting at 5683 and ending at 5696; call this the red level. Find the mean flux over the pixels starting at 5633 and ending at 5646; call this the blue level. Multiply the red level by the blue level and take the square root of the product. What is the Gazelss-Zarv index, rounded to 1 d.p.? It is 13.2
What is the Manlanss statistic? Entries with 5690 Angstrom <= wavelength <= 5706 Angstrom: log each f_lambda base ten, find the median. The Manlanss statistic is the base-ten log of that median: 0.046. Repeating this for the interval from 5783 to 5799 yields 0.046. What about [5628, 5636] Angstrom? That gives 0.057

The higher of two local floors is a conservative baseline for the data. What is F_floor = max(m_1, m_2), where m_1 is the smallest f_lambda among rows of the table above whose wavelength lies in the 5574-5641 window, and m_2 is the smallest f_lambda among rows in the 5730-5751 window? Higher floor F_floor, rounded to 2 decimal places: 12.30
